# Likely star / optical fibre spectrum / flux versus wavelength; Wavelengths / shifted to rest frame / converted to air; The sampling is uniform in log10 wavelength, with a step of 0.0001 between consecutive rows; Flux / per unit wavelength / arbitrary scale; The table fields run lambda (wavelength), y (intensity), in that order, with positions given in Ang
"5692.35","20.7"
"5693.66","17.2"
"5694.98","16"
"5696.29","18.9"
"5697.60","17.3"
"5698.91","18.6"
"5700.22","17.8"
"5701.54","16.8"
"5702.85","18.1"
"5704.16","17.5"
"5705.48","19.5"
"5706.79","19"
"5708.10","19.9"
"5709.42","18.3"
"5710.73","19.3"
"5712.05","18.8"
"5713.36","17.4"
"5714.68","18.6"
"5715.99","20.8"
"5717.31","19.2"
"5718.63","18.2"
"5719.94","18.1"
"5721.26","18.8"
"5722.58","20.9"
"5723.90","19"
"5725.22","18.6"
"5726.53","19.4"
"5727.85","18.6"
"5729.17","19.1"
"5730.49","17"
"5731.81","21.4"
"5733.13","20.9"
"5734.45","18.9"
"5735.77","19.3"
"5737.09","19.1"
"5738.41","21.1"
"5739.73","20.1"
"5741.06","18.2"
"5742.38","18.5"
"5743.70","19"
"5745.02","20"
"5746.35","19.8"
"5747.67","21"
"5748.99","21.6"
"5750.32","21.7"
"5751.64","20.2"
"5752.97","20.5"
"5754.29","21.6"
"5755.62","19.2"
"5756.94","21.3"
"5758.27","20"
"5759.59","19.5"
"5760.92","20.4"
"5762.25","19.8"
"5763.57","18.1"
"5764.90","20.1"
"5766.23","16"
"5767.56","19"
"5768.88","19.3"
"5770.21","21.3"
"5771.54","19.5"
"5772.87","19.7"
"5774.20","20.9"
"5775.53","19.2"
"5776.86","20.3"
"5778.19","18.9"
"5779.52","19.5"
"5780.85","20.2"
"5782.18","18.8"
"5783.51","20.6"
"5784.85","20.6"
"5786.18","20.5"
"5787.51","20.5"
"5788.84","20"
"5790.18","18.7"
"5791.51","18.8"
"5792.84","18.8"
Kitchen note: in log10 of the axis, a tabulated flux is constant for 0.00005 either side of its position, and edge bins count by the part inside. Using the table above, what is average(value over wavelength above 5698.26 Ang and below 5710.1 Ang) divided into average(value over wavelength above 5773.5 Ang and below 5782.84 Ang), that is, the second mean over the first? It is 1.07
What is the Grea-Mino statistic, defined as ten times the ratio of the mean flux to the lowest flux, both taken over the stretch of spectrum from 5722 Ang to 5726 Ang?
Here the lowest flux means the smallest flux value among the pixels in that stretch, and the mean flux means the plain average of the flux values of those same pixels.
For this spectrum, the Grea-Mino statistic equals 10.48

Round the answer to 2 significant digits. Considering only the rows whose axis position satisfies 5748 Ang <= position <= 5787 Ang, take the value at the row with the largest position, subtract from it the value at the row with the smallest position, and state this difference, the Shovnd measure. -1.1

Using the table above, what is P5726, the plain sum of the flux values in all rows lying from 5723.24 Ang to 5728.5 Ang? 76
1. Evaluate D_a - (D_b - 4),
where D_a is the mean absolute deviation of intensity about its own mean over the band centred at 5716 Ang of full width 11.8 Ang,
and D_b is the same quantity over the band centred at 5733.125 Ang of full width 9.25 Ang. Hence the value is 3.64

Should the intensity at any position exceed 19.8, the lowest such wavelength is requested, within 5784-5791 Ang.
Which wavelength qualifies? 5784.85 Ang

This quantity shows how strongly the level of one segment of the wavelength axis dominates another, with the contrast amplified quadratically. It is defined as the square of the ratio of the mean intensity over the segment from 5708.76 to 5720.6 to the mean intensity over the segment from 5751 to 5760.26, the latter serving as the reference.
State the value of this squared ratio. 0.85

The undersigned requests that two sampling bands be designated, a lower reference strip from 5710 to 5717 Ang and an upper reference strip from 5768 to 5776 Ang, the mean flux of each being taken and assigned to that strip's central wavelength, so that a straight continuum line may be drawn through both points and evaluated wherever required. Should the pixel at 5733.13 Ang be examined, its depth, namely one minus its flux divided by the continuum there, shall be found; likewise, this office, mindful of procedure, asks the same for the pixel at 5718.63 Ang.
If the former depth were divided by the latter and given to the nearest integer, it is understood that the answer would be -2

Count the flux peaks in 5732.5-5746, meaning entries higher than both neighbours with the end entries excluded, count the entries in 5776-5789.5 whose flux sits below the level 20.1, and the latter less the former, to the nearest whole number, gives 2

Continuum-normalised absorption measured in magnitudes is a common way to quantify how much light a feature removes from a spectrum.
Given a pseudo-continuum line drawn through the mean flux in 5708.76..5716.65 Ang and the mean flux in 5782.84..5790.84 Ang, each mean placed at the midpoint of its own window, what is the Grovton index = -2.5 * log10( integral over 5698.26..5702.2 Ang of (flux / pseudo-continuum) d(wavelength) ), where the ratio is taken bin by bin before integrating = -1.43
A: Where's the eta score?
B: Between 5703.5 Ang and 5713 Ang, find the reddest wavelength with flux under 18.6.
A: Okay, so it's 5709.42 Ang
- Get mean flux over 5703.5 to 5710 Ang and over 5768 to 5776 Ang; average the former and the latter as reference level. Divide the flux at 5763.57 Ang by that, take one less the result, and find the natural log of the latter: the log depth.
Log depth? -2.7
